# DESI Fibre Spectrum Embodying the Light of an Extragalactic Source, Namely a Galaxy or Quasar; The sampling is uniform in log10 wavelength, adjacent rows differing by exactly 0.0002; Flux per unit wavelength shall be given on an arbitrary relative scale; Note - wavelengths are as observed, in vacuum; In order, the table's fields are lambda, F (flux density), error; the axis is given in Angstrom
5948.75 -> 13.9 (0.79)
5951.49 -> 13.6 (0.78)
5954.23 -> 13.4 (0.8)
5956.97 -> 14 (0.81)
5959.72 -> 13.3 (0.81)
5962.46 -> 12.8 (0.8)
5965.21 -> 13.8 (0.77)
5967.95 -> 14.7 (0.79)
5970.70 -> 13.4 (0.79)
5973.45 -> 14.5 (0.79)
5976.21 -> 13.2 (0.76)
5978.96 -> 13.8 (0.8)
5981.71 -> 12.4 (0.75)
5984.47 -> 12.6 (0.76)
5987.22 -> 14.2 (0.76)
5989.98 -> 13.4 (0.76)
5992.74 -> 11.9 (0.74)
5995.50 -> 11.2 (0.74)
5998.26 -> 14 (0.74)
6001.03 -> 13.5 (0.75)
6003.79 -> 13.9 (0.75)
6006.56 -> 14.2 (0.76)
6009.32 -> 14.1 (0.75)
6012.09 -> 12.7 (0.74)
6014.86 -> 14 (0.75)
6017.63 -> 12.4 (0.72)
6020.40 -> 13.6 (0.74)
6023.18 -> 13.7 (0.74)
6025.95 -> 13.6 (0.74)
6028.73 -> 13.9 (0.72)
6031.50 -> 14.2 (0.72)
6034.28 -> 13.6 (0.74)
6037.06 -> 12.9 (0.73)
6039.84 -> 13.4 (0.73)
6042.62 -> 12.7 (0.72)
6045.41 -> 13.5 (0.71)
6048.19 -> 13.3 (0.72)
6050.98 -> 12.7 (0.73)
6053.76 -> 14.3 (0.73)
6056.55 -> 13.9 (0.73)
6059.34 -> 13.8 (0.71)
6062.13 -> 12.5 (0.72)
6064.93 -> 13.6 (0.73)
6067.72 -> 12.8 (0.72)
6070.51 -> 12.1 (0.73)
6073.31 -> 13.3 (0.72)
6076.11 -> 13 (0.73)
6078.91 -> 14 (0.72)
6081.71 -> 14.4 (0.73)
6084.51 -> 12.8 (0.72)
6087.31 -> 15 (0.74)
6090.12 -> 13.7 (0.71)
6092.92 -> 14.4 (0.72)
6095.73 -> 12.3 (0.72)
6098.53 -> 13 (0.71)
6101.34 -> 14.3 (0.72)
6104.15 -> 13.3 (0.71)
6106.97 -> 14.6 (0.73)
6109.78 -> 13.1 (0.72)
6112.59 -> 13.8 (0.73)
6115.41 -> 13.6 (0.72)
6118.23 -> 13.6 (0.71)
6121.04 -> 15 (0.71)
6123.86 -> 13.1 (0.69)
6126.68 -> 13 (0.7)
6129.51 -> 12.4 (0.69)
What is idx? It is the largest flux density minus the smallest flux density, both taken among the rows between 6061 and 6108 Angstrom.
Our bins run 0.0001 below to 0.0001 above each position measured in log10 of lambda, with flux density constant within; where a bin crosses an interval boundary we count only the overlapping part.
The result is 2.90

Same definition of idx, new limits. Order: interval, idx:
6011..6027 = 1.60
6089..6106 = 2.10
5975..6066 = 3.10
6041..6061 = 1.60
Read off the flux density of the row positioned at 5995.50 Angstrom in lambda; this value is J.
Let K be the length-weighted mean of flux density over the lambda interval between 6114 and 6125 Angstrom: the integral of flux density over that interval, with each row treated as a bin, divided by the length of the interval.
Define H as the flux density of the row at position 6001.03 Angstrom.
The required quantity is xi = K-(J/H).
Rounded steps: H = 13.5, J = 11.2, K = 13.8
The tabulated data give 13.02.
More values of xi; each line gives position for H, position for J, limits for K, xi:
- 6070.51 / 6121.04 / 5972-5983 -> 12.24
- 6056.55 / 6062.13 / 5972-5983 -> 12.58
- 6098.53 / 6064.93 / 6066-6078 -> 11.83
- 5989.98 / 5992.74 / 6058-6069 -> 12.28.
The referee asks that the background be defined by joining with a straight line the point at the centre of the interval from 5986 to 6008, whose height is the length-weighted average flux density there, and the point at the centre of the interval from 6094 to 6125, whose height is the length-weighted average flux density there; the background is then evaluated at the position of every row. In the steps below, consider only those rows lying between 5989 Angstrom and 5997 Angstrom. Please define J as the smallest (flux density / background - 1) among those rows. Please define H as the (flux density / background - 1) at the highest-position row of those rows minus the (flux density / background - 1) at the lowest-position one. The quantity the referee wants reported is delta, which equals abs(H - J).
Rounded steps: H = -0.17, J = -0.157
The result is 0.01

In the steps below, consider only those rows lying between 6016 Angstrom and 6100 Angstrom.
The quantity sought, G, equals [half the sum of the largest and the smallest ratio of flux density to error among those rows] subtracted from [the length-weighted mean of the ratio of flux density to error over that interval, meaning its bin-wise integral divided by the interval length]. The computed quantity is 0.08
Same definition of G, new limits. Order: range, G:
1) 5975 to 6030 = 0.57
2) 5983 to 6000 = 0.15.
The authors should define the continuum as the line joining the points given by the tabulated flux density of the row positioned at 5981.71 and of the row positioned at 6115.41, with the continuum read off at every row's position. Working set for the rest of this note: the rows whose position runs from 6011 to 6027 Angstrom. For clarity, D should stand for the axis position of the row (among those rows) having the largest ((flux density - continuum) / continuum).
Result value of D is 6014.86 Angstrom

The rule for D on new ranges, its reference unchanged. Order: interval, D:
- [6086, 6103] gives 6087.31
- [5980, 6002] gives 5987.22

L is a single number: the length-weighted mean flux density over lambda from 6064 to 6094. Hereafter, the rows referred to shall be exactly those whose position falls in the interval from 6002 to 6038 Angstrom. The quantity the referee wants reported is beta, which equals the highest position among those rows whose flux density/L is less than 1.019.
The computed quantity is 6037.06 Angstrom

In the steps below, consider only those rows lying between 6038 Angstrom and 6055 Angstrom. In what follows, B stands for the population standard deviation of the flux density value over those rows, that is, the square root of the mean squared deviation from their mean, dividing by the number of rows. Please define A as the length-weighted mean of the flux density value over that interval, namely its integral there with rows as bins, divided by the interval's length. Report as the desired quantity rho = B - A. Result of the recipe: -12.8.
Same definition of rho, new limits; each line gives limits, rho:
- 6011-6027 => -12.8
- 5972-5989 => -12.7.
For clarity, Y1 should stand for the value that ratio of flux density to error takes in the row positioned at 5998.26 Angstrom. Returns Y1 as 18.9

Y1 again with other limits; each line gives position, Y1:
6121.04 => 21.1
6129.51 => 18.0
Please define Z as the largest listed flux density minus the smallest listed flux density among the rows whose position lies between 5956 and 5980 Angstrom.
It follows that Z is 1.9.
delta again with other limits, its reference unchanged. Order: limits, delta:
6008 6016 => 0.04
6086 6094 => 0.06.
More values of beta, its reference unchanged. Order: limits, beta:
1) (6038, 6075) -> 6073.31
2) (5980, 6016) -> 6012.09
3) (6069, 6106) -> 6104.15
